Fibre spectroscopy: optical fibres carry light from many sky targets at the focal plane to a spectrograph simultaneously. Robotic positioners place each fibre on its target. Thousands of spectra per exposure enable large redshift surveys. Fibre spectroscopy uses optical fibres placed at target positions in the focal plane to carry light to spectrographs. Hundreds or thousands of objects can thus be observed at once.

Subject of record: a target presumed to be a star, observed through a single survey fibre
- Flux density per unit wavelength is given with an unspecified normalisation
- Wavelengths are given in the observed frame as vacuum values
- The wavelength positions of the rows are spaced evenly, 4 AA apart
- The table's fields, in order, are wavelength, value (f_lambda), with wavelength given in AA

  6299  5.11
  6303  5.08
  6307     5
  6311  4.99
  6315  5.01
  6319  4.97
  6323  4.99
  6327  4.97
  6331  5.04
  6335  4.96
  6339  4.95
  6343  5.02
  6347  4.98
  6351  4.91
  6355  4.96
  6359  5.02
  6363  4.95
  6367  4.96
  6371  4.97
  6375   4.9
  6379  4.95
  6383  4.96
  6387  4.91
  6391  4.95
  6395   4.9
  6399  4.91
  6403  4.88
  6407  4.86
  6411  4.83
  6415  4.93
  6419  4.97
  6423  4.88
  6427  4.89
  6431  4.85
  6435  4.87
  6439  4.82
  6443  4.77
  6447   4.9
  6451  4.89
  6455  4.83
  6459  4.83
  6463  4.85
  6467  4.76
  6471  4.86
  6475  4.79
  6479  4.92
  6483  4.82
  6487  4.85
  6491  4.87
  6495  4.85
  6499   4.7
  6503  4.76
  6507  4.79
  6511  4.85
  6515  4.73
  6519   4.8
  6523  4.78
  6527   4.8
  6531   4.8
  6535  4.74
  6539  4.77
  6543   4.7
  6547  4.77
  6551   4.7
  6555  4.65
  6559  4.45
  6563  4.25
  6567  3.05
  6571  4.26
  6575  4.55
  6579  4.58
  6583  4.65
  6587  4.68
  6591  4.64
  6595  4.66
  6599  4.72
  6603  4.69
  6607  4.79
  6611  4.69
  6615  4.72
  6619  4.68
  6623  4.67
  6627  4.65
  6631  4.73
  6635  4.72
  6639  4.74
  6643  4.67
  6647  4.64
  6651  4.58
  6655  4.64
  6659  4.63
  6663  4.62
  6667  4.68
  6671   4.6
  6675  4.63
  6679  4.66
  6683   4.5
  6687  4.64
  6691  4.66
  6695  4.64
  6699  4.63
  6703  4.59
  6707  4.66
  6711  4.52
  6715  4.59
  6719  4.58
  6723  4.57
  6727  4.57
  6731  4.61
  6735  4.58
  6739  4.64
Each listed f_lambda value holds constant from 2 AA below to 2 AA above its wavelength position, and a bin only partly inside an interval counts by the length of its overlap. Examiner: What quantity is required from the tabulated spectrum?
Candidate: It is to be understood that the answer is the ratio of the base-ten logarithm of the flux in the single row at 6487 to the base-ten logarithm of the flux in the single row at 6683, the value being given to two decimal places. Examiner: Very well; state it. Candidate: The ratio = 1.05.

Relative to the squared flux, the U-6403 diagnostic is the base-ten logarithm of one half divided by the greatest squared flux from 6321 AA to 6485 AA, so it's -1.71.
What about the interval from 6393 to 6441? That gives -1.69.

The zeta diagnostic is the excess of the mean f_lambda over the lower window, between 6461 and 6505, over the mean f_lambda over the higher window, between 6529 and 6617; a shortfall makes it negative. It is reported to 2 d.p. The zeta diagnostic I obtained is 0.25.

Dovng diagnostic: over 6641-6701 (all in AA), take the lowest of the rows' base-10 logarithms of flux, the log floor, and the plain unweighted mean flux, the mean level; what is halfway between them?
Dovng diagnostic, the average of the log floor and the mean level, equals 2.64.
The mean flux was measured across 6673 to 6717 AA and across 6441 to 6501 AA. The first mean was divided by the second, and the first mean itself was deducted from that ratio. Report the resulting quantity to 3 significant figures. -3.66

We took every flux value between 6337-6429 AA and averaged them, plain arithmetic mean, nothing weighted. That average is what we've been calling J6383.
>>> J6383 4.93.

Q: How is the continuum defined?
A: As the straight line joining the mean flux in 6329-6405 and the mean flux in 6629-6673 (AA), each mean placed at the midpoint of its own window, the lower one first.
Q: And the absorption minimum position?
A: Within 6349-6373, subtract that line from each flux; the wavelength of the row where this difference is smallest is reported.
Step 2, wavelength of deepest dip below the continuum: 6351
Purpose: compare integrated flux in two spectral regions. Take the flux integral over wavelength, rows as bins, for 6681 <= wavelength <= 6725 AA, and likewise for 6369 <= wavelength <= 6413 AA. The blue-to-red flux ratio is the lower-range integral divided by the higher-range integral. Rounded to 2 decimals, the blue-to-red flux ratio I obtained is 1.07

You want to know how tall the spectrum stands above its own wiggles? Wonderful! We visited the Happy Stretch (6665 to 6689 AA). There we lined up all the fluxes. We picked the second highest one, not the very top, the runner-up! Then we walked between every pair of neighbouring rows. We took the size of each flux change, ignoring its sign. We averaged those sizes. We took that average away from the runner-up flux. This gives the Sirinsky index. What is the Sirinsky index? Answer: 4.57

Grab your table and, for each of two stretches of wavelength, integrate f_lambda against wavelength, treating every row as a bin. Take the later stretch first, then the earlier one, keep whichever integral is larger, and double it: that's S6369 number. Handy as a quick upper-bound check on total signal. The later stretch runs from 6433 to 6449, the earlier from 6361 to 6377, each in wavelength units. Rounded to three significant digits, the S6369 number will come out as 158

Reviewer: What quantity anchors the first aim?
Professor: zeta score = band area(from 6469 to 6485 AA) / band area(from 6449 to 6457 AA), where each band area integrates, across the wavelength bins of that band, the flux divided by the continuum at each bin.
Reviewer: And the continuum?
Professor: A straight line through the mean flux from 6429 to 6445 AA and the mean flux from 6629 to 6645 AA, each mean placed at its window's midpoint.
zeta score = 2.0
